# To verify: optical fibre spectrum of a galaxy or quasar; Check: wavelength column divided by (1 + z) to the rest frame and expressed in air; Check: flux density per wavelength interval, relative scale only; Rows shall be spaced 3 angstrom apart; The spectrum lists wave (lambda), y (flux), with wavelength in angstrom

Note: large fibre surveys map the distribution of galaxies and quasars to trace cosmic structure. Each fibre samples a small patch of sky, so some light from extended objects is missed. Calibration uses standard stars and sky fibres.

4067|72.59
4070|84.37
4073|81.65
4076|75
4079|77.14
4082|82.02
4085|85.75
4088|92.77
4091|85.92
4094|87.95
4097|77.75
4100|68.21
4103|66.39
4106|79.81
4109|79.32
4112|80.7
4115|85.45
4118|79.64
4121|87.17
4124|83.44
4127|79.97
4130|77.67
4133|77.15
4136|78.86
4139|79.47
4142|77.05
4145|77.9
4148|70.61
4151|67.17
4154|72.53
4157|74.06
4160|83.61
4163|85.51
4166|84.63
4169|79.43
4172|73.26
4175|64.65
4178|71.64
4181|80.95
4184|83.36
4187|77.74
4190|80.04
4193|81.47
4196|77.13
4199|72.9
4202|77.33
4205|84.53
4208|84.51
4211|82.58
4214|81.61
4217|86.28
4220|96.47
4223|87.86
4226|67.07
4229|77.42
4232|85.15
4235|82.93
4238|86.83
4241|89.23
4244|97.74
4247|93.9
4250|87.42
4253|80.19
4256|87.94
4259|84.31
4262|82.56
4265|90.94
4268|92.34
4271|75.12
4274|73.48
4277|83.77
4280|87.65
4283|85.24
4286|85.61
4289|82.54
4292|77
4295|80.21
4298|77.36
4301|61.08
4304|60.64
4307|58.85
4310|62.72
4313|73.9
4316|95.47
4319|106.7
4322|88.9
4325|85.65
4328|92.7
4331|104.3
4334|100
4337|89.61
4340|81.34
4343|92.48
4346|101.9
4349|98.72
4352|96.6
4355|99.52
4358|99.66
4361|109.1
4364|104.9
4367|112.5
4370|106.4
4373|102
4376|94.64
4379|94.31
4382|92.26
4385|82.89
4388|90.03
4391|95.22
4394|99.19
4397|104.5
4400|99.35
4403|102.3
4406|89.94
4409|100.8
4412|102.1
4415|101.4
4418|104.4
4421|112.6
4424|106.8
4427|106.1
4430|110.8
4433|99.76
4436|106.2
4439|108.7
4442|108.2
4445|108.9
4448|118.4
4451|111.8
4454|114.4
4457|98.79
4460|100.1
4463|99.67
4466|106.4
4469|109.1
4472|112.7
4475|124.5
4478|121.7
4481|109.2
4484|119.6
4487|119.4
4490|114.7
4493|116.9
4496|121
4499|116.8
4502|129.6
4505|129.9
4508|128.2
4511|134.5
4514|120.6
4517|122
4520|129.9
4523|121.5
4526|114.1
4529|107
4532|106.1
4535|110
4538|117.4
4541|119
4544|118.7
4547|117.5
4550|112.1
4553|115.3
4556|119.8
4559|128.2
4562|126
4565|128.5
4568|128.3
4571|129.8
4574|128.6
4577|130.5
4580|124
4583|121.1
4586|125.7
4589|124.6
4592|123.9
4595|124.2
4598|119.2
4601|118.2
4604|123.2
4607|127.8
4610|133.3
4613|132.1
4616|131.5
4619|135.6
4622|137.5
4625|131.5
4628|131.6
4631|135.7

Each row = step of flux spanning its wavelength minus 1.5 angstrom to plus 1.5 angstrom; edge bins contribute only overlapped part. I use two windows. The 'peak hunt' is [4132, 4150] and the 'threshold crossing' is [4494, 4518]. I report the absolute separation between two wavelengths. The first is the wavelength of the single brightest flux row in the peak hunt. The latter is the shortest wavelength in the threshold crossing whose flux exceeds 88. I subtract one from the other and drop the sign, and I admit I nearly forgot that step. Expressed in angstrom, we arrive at 357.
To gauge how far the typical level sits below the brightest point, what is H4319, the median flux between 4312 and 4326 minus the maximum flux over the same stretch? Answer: -17.8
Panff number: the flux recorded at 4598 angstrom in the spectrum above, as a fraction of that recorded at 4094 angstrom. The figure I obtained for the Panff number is 1.36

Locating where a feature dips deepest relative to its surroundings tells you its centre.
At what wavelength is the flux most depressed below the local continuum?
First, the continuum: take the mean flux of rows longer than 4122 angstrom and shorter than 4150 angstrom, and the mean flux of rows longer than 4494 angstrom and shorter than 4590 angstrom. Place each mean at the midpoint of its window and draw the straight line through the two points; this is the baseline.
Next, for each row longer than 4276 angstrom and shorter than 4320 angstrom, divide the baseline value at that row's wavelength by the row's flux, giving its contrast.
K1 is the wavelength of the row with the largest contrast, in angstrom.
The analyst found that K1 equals 4307 angstrom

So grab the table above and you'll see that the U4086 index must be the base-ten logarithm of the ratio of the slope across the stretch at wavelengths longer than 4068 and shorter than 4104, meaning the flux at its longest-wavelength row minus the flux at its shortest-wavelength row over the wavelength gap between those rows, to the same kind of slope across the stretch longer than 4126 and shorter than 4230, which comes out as 1.34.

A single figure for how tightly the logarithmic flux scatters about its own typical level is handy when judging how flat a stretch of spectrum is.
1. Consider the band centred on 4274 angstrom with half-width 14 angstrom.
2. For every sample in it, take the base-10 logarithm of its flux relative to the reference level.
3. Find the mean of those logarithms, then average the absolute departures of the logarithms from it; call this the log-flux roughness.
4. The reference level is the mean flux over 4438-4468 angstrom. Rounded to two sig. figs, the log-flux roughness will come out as 0.025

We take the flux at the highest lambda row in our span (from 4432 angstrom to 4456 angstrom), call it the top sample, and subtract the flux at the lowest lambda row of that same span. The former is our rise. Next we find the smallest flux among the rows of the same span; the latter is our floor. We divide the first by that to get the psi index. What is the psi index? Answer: 0.15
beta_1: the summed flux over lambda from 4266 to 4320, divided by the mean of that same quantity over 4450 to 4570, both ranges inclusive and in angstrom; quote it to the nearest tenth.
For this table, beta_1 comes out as 12.1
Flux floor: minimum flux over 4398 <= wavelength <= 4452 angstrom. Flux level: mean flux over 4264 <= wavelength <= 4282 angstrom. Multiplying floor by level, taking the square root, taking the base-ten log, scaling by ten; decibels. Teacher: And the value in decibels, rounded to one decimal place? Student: 19.4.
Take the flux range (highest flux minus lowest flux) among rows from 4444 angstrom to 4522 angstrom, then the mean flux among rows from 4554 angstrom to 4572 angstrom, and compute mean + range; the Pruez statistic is 162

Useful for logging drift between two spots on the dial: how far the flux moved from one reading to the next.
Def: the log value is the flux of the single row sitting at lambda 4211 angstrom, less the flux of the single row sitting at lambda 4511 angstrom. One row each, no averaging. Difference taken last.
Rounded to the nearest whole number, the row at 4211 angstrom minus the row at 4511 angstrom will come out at -52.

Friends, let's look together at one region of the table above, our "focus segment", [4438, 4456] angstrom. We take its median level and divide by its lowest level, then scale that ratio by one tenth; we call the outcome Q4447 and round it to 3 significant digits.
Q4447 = 0.102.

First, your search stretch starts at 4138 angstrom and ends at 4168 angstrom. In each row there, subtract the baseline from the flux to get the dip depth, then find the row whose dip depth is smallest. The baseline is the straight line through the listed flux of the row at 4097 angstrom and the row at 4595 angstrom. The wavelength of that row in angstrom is 4151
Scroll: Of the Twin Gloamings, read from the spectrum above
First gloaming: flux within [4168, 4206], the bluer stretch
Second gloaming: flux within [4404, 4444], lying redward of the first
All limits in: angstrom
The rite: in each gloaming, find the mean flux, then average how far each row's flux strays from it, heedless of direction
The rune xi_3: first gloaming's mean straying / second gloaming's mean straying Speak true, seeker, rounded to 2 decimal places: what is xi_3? 0.95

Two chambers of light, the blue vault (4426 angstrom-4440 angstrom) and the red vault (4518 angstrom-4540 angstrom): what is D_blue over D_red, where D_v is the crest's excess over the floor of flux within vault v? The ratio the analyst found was 0.5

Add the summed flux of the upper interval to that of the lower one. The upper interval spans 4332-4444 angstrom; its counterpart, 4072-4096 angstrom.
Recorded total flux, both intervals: 4375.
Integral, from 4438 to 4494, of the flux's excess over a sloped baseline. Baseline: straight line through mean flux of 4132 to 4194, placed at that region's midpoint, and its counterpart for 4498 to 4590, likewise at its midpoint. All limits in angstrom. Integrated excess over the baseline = -67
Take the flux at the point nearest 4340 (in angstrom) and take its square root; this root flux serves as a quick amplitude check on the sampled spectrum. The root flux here 9.0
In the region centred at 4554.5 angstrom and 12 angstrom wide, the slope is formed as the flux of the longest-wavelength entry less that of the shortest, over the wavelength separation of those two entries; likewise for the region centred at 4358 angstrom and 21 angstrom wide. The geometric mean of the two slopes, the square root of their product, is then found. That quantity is 1.2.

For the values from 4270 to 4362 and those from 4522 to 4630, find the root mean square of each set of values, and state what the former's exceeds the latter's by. -37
